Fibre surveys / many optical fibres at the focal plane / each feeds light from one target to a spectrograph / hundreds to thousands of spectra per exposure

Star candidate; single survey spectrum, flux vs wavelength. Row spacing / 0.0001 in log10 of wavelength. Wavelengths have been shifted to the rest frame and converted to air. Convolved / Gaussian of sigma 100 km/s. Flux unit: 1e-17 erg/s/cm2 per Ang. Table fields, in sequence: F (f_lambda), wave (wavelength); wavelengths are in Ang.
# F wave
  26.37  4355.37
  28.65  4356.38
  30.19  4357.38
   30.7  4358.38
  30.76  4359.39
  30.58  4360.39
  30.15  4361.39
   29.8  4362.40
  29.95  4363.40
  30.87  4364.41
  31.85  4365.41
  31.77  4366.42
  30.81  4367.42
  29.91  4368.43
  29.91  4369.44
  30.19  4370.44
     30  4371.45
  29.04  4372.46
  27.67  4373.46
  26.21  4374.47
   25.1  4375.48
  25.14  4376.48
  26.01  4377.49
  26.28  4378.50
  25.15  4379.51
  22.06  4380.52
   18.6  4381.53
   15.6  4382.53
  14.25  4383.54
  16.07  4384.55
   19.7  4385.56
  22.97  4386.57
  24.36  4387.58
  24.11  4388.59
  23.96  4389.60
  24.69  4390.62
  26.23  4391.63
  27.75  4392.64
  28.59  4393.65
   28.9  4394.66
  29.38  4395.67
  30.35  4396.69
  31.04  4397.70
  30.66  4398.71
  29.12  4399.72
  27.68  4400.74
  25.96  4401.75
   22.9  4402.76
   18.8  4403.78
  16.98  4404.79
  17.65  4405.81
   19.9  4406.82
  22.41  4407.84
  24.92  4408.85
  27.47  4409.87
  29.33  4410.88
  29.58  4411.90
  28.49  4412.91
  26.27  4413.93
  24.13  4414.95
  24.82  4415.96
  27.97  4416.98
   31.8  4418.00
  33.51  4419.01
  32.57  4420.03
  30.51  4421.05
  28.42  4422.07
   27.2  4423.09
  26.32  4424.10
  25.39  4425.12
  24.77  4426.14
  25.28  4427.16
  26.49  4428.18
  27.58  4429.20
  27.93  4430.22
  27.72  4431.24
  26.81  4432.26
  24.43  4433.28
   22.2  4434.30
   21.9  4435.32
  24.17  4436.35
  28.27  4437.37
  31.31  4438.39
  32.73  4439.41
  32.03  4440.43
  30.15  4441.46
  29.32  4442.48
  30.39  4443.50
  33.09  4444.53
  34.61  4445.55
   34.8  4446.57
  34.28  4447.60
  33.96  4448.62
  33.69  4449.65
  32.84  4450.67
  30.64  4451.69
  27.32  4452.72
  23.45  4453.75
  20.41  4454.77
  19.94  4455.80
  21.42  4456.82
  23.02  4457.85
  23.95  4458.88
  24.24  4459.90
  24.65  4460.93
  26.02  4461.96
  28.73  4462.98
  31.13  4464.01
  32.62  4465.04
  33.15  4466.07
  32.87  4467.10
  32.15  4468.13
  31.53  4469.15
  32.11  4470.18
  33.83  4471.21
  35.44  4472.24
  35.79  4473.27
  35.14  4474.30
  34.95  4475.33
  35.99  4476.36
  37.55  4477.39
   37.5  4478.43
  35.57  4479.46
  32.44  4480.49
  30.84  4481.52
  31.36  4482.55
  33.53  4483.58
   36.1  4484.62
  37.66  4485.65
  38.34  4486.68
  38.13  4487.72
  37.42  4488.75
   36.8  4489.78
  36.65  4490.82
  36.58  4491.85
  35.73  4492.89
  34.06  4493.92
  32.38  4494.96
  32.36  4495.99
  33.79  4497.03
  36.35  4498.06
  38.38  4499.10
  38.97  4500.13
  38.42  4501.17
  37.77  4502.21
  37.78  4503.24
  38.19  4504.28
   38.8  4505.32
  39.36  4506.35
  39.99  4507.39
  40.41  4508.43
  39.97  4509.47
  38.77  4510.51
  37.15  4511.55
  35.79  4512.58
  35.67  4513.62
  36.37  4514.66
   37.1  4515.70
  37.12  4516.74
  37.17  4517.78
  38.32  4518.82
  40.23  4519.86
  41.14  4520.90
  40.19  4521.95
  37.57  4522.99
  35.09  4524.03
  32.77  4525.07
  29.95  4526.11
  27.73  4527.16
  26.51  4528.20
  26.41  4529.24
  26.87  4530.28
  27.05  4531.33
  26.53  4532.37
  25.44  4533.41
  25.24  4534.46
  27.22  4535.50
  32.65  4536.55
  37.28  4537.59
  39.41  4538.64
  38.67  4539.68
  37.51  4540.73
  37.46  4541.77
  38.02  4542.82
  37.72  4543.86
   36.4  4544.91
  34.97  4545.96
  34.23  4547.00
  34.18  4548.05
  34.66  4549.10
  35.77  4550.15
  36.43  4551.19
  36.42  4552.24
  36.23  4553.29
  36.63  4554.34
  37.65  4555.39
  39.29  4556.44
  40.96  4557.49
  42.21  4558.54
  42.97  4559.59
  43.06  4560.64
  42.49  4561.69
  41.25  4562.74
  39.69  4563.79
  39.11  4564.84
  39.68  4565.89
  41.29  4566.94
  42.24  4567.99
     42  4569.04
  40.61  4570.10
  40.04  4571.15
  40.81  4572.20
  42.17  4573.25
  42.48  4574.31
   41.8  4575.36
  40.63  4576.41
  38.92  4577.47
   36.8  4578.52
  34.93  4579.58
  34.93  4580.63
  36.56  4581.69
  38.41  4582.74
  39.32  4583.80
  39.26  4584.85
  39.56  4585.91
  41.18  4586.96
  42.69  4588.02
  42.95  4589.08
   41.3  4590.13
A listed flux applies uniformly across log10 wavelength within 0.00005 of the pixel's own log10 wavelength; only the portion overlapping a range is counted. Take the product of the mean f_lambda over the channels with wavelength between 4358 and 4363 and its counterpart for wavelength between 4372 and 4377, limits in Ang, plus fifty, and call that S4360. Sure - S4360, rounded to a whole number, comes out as 860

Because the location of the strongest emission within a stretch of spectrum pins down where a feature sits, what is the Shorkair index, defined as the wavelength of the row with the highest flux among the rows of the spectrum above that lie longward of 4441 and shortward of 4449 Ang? 4446.57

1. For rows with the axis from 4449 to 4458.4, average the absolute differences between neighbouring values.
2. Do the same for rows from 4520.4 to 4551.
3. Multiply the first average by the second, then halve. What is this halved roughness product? 1.48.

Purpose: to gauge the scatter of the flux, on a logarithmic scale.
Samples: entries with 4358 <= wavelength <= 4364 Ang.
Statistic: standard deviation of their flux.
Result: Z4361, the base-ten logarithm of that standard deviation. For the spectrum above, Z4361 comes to -0.4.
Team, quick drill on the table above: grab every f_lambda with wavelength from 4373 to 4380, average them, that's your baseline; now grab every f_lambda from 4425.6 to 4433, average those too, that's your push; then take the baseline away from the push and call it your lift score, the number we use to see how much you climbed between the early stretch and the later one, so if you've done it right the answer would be 0.7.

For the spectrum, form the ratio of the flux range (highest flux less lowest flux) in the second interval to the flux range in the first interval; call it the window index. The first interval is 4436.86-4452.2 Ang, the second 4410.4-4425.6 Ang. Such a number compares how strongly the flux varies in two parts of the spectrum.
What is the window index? 1.4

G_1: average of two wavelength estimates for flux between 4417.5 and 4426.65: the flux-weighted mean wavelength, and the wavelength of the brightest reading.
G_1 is 4420.4 Ang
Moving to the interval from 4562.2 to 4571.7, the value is 4567.5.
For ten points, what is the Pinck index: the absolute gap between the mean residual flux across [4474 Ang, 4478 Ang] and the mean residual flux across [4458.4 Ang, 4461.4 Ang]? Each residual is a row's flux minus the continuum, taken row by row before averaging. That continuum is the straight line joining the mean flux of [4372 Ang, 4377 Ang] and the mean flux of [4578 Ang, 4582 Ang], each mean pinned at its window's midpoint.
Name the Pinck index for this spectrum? 11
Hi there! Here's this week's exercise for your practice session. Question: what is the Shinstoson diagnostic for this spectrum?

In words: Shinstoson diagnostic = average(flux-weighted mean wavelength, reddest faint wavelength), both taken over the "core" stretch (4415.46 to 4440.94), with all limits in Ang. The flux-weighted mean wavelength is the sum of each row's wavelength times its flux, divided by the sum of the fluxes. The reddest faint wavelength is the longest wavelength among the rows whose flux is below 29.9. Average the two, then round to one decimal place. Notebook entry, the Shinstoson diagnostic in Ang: 4432.7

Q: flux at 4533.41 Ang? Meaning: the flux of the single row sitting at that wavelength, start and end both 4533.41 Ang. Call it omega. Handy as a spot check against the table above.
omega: 25.44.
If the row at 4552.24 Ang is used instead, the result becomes 36.42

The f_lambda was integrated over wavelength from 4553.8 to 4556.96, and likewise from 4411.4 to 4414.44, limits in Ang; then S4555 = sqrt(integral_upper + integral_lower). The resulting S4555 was 14.3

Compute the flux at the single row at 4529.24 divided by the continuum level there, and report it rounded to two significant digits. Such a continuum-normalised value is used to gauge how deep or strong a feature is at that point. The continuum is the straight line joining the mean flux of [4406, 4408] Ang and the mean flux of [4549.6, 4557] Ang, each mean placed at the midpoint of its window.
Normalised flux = 0.77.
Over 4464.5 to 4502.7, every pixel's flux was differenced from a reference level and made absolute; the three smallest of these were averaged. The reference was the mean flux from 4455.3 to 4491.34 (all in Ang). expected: 0.1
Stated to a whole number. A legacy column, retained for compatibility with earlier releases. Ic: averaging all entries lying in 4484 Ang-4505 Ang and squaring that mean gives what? 1339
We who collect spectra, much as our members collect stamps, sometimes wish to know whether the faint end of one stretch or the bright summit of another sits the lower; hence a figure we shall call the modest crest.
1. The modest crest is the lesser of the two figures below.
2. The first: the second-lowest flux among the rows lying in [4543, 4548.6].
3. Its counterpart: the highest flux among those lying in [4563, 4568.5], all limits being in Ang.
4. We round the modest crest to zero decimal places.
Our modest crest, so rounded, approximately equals 34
